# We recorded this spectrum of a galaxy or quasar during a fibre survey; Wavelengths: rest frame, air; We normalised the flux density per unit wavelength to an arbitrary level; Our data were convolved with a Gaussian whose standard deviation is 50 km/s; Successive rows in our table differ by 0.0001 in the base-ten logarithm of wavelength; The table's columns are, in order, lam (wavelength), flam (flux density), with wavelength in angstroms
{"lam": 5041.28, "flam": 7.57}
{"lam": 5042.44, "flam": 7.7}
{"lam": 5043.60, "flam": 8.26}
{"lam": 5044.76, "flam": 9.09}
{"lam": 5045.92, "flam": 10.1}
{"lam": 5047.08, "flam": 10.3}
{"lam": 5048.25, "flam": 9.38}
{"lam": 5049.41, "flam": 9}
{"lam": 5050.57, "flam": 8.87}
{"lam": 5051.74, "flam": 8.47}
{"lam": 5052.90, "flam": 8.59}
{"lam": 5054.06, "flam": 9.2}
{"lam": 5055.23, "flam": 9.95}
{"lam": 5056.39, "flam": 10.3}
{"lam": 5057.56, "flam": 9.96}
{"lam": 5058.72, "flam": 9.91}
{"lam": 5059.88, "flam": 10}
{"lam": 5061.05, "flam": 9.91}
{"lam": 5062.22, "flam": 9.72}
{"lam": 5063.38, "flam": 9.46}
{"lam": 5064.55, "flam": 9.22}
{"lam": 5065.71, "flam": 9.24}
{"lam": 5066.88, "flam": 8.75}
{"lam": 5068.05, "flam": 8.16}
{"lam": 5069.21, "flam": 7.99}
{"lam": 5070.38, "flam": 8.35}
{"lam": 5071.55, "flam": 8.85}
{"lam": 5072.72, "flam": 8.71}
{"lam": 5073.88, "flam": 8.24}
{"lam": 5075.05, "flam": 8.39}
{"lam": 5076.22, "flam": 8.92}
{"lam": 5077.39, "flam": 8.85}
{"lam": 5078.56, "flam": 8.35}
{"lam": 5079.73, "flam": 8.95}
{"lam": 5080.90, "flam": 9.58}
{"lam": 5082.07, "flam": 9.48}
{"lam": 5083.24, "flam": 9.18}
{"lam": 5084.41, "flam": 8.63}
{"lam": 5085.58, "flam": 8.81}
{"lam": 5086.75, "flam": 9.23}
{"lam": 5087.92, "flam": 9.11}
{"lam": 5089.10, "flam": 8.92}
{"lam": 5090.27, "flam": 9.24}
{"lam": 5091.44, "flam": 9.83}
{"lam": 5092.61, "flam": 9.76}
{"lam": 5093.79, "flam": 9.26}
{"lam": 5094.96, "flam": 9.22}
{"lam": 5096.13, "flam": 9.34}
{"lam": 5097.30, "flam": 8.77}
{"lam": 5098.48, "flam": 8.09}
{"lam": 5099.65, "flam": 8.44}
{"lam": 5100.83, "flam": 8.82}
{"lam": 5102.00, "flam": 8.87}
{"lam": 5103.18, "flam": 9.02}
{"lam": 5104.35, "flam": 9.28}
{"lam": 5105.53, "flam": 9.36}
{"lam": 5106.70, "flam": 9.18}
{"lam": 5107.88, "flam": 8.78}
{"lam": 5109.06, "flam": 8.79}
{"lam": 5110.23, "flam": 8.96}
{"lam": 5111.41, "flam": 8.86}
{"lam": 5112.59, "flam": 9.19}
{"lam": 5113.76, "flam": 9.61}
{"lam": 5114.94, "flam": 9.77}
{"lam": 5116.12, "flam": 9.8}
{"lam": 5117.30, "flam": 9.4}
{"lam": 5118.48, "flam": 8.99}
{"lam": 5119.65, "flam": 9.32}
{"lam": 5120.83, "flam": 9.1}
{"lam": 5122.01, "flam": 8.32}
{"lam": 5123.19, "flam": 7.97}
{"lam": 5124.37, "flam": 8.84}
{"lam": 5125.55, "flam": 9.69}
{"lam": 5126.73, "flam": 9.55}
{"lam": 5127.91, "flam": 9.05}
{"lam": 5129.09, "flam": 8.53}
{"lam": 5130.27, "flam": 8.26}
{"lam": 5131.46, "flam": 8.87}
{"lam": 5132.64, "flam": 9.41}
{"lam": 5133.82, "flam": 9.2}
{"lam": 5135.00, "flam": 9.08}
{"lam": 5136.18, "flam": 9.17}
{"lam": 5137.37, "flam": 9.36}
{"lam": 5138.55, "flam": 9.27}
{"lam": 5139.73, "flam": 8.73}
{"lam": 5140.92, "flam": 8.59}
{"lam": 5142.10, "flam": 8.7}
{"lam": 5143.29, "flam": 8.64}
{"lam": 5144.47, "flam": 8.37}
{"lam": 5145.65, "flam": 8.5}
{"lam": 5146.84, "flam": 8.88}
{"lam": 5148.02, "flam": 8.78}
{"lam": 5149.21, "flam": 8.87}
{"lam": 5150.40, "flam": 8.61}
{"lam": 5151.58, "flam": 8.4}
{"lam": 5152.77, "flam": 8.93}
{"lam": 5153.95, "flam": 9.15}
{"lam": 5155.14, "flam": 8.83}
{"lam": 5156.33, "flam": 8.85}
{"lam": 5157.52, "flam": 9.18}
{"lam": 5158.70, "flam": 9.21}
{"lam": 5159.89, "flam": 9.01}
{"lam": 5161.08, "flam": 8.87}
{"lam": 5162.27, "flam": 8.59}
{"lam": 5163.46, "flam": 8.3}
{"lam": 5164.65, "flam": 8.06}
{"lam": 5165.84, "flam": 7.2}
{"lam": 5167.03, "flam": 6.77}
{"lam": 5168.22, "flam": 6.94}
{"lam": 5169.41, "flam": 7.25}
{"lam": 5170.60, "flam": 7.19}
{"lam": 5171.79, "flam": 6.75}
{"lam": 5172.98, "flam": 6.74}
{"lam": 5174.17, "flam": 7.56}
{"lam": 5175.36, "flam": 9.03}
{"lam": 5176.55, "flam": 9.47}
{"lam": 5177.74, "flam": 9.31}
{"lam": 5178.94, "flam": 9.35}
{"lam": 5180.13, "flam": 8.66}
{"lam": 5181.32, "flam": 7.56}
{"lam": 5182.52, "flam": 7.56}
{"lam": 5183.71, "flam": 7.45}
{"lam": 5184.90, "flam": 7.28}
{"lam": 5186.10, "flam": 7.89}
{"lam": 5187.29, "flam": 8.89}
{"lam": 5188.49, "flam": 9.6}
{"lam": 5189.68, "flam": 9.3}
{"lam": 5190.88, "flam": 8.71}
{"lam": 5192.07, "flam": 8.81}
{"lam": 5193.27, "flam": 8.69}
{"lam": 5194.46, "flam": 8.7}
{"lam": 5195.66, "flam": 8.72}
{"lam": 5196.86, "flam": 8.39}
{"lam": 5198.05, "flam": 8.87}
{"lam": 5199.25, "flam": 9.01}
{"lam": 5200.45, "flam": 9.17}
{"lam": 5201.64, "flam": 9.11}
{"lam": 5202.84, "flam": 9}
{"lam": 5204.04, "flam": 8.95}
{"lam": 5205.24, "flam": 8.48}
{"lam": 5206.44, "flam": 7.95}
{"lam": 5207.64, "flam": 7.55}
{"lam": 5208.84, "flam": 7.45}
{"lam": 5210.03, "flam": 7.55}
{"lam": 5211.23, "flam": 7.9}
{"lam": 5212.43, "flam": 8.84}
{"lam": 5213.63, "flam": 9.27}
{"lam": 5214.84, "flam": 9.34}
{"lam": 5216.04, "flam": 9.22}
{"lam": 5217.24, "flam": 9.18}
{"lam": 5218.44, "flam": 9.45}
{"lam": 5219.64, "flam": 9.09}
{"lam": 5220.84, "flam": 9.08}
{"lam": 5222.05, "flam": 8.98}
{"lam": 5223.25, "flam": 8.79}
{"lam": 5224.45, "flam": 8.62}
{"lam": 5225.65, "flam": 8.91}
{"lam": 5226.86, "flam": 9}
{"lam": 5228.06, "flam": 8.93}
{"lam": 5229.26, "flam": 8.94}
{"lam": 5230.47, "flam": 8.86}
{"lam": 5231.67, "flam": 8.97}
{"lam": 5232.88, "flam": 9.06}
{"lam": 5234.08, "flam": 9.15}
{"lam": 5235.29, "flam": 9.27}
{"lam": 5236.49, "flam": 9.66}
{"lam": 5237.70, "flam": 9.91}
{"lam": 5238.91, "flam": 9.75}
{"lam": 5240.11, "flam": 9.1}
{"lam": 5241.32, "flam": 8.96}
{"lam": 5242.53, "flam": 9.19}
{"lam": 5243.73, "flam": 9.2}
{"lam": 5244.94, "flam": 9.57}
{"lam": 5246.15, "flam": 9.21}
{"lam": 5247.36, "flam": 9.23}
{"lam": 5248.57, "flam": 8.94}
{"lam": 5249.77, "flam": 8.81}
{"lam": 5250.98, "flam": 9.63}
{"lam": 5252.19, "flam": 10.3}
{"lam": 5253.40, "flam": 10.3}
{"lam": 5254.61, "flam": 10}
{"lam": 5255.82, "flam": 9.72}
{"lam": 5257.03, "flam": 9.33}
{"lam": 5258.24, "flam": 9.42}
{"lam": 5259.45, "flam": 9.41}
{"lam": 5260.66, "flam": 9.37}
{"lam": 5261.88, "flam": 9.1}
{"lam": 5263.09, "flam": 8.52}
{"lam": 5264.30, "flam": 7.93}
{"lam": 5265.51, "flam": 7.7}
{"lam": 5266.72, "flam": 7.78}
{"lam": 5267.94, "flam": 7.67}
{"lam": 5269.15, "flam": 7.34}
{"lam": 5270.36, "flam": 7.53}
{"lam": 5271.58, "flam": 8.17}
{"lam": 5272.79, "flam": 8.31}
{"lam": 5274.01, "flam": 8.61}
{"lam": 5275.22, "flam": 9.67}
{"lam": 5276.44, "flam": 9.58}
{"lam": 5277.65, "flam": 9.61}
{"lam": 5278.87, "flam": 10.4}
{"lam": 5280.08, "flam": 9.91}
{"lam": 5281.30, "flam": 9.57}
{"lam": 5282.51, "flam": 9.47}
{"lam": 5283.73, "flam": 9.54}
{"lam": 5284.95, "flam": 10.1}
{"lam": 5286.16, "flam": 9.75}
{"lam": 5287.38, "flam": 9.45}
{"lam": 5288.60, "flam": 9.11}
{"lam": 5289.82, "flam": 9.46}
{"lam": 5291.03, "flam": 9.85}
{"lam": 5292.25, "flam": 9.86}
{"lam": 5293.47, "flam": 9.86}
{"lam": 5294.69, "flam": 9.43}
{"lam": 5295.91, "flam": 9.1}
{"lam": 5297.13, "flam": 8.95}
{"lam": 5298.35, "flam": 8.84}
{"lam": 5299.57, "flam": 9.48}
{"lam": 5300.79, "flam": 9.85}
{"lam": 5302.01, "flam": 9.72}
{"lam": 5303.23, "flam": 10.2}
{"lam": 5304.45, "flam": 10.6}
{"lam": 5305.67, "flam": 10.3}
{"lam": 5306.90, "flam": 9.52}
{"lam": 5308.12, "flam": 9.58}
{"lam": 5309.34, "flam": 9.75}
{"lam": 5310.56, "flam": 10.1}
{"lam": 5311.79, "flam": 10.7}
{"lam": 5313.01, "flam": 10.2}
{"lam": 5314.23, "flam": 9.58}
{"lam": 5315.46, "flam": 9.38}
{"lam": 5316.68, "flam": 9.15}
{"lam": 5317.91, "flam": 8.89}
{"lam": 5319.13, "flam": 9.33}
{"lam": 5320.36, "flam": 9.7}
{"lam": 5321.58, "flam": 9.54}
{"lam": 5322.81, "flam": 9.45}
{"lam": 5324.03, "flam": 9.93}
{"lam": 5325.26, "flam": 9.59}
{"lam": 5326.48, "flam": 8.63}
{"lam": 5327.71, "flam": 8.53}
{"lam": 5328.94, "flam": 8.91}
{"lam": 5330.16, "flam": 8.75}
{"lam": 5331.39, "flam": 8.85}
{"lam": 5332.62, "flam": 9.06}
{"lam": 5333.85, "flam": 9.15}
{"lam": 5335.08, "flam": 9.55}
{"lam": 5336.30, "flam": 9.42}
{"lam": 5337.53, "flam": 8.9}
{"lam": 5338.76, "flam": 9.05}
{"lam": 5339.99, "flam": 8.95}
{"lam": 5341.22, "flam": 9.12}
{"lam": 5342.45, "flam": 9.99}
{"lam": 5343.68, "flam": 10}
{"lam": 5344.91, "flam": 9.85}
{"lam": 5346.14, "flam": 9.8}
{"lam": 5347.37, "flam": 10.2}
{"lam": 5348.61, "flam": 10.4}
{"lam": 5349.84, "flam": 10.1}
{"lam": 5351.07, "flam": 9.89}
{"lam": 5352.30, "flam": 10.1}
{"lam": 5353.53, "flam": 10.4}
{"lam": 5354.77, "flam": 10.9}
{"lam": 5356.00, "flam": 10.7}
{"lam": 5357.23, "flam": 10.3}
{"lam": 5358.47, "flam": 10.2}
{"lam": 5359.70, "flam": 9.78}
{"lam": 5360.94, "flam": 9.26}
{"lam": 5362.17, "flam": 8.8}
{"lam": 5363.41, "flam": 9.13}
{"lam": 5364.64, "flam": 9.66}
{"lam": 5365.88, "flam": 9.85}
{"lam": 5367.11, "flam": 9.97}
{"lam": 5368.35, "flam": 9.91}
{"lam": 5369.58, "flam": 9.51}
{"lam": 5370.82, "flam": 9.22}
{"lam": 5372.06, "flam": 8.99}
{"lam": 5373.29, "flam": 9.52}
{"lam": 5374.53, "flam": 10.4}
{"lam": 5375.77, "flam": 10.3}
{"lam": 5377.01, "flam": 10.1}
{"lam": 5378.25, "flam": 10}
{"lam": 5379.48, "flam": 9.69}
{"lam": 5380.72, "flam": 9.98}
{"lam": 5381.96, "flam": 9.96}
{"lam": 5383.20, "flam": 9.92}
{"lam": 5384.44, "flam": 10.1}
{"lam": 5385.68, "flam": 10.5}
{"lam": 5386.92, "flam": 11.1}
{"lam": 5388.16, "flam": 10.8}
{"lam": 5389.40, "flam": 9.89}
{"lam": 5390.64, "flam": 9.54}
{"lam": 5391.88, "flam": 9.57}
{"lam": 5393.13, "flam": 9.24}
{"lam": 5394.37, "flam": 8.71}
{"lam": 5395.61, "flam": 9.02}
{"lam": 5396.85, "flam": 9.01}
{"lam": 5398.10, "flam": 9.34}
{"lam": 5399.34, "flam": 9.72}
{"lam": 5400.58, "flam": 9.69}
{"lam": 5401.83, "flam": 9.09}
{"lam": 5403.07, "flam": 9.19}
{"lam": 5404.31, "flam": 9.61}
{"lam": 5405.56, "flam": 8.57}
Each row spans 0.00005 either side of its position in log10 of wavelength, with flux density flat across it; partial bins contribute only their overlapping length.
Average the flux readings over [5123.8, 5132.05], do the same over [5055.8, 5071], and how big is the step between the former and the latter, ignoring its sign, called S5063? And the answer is 0.34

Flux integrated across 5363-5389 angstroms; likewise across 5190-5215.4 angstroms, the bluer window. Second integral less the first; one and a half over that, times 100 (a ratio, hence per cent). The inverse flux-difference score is -4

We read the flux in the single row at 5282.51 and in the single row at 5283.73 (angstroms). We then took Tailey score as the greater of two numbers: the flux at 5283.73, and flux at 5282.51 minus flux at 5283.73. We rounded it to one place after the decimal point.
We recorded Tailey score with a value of 9.5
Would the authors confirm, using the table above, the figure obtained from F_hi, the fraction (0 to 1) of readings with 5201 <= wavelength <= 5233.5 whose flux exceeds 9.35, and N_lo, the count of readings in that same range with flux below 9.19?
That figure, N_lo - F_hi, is 23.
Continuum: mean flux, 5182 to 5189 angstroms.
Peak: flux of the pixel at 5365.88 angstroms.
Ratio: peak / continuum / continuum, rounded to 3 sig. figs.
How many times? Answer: 0.150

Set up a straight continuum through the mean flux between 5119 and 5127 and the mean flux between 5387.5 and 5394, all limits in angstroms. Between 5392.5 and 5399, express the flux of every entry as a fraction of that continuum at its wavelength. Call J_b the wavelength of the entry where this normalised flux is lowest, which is 5394.37 angstroms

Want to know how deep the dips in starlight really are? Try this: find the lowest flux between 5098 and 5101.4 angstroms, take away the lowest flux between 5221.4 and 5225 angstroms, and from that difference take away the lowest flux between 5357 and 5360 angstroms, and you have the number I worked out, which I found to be -10.3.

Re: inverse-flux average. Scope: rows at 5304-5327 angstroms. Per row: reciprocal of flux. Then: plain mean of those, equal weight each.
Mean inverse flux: 0.104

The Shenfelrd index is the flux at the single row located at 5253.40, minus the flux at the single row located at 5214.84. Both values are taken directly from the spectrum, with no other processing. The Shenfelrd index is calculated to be 1.0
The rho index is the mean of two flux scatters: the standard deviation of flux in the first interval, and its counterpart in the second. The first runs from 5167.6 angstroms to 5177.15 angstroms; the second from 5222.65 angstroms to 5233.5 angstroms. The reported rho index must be 0.6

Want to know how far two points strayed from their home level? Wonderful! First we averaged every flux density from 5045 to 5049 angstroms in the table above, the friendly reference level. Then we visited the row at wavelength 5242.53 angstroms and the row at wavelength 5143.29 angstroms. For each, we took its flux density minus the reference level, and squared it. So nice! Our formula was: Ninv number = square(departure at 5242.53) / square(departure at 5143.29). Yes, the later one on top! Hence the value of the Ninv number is 0.3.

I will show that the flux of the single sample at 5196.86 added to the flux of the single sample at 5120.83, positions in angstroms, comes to 17.5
